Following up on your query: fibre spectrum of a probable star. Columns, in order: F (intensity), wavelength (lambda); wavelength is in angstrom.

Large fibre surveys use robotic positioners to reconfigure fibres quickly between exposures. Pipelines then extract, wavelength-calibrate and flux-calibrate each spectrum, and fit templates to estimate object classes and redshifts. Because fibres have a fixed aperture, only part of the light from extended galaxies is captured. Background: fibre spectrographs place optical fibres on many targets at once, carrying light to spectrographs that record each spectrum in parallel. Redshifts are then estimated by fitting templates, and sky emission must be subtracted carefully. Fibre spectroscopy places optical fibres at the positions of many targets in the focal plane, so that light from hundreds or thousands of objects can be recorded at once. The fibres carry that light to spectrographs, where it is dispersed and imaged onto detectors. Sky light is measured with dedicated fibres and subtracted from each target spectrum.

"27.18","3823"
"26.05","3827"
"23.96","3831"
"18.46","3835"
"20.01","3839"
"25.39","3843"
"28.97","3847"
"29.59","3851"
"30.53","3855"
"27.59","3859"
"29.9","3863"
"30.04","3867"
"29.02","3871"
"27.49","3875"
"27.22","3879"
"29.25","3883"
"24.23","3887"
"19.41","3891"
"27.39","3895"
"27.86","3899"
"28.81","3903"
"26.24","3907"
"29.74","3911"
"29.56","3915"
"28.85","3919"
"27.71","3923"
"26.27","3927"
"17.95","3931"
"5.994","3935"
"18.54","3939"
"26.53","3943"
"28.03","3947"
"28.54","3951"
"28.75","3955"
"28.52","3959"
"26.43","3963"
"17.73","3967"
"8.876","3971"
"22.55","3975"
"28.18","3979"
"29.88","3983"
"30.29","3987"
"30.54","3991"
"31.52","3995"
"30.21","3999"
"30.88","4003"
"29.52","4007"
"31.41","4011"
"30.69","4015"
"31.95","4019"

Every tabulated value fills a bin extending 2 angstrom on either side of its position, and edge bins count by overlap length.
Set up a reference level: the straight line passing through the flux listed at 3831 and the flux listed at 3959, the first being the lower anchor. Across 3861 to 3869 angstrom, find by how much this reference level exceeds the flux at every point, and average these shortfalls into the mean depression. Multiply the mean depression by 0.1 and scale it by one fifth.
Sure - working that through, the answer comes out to -0.096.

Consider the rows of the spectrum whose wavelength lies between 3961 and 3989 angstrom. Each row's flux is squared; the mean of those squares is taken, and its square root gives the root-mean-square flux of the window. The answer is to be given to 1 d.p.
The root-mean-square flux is 24.5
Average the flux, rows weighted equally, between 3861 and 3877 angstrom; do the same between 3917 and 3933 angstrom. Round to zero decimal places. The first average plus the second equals 54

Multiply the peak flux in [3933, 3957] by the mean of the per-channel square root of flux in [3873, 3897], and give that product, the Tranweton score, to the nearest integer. 146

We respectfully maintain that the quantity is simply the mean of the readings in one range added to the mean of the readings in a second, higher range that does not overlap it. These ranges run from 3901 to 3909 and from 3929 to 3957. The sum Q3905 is 49.6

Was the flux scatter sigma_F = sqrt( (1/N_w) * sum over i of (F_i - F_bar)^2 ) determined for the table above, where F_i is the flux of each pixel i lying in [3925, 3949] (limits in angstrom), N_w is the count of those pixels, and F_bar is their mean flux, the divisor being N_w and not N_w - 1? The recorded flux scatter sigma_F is 8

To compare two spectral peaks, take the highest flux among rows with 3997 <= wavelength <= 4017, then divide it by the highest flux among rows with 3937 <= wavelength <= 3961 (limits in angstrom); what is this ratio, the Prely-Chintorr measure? 1.09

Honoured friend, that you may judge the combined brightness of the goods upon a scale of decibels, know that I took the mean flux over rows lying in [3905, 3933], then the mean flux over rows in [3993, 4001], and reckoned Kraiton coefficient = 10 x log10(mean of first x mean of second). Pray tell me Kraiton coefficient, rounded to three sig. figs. 29.1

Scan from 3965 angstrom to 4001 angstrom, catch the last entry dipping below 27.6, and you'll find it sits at 3975 angstrom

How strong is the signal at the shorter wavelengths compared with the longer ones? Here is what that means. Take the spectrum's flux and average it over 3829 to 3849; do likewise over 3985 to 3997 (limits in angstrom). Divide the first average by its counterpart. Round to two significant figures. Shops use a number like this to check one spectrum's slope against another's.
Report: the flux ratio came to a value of 0.76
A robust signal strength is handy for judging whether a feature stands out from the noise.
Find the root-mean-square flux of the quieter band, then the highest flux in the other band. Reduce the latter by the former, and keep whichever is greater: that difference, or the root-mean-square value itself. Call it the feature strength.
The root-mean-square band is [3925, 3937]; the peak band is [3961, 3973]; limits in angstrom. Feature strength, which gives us 19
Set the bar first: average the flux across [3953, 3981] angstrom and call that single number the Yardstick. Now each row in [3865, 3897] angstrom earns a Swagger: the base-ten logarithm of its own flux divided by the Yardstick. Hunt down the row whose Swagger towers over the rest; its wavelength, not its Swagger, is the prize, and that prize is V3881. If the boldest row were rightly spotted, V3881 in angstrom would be 3867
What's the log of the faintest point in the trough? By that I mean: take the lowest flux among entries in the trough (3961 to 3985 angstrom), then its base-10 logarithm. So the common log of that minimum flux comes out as 0.95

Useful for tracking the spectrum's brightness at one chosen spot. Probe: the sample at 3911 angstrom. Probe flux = 29.74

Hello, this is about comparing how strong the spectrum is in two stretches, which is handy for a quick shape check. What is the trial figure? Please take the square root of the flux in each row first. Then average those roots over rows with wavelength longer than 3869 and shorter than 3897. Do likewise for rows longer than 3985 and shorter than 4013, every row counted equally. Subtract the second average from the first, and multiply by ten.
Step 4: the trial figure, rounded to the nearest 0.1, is -4.2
